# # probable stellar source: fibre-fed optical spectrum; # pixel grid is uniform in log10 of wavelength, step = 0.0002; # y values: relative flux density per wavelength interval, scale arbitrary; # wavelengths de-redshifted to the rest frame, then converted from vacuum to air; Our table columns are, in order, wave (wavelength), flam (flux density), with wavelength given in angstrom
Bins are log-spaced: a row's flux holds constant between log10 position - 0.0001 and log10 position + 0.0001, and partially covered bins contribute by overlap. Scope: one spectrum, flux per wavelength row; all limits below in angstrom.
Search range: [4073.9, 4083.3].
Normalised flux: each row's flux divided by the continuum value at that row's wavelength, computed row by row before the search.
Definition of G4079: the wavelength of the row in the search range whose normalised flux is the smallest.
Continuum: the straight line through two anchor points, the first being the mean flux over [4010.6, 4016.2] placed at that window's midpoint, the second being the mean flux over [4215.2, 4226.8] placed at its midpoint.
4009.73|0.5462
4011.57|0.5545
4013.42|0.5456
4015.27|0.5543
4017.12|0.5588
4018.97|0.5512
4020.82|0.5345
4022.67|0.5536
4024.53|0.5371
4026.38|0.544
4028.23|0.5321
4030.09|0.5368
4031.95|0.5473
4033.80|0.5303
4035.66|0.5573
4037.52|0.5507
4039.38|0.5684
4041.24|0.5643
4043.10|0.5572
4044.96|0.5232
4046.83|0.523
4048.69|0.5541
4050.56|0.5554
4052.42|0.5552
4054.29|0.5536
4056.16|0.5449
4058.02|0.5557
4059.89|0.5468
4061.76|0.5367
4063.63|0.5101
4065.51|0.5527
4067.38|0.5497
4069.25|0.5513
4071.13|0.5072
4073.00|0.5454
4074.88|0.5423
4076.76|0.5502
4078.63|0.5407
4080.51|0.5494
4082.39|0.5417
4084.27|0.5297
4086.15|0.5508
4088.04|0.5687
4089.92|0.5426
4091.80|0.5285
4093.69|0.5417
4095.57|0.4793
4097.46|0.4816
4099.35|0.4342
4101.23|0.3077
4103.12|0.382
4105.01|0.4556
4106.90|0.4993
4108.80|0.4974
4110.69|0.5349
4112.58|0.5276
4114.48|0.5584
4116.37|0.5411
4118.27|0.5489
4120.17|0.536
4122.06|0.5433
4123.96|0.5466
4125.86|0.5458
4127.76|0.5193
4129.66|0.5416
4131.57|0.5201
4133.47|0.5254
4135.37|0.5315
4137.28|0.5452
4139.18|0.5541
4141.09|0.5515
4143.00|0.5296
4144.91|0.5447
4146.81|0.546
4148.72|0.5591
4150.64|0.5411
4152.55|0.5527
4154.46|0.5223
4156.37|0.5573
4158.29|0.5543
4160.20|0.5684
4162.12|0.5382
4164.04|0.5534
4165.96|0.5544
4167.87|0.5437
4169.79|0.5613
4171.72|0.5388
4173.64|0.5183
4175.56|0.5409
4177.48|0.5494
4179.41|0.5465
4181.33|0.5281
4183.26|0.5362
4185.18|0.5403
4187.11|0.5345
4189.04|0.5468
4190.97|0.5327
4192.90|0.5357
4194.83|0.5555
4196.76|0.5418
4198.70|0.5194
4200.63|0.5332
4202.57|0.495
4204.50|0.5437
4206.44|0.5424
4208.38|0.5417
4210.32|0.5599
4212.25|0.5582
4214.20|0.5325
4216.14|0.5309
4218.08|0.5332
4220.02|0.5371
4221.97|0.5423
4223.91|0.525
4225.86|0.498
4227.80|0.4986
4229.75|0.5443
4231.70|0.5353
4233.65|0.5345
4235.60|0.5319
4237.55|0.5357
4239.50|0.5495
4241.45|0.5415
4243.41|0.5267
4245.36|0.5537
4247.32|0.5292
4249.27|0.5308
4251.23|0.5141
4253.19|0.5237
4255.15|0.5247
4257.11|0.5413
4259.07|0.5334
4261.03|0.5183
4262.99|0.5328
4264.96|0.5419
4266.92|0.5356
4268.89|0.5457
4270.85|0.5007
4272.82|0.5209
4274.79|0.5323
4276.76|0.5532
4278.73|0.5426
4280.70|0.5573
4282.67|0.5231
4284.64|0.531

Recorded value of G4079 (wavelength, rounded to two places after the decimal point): 4078.63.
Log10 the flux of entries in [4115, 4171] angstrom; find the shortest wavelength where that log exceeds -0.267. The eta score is 4116.37 angstrom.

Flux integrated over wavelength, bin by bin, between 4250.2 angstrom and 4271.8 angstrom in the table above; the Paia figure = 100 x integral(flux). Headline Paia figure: 1141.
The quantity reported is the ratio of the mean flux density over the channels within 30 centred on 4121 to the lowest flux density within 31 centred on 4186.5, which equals 1.03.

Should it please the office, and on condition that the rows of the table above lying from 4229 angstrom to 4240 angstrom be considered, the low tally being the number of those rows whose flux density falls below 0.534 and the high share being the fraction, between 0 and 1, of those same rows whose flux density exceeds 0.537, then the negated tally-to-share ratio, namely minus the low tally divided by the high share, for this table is -3.00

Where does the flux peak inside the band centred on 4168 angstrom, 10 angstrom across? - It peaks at 4169.79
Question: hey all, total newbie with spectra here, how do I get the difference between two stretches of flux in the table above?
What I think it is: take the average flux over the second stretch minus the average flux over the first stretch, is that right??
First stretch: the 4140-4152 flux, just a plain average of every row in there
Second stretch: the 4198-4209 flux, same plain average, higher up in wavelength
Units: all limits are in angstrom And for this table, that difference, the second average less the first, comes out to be -0.016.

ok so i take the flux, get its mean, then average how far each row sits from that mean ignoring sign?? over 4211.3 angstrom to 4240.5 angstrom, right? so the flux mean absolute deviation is 0.0104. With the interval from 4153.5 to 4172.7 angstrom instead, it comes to 0.0108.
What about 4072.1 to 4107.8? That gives 0.0512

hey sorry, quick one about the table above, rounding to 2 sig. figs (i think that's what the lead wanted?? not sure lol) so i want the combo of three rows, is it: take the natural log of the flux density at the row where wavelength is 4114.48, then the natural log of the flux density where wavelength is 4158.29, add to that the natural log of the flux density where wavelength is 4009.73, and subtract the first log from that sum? -0.61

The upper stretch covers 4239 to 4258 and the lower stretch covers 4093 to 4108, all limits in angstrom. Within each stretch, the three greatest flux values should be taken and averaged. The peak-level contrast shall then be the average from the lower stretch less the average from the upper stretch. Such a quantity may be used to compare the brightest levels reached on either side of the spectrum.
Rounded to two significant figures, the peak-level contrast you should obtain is -0.041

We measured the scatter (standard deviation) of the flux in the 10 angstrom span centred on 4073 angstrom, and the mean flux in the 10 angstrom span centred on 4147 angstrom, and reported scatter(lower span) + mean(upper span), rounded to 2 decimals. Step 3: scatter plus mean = 0.56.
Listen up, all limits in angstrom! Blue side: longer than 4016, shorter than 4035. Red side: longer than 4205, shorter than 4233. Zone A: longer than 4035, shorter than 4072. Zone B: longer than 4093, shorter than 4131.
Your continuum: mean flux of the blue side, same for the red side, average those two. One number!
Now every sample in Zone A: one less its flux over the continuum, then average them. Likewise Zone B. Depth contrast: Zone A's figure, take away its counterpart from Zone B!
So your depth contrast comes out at -0.083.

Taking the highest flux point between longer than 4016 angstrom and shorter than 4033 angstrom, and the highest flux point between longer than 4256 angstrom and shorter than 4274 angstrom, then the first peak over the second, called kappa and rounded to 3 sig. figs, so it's 1.02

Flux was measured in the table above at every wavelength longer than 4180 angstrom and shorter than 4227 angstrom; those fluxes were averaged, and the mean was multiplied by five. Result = 2.68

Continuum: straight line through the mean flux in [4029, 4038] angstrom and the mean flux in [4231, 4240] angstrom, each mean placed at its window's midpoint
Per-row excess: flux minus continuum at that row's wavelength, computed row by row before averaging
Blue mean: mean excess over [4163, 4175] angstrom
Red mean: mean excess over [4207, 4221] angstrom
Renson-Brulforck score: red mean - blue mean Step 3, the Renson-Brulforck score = -0.001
